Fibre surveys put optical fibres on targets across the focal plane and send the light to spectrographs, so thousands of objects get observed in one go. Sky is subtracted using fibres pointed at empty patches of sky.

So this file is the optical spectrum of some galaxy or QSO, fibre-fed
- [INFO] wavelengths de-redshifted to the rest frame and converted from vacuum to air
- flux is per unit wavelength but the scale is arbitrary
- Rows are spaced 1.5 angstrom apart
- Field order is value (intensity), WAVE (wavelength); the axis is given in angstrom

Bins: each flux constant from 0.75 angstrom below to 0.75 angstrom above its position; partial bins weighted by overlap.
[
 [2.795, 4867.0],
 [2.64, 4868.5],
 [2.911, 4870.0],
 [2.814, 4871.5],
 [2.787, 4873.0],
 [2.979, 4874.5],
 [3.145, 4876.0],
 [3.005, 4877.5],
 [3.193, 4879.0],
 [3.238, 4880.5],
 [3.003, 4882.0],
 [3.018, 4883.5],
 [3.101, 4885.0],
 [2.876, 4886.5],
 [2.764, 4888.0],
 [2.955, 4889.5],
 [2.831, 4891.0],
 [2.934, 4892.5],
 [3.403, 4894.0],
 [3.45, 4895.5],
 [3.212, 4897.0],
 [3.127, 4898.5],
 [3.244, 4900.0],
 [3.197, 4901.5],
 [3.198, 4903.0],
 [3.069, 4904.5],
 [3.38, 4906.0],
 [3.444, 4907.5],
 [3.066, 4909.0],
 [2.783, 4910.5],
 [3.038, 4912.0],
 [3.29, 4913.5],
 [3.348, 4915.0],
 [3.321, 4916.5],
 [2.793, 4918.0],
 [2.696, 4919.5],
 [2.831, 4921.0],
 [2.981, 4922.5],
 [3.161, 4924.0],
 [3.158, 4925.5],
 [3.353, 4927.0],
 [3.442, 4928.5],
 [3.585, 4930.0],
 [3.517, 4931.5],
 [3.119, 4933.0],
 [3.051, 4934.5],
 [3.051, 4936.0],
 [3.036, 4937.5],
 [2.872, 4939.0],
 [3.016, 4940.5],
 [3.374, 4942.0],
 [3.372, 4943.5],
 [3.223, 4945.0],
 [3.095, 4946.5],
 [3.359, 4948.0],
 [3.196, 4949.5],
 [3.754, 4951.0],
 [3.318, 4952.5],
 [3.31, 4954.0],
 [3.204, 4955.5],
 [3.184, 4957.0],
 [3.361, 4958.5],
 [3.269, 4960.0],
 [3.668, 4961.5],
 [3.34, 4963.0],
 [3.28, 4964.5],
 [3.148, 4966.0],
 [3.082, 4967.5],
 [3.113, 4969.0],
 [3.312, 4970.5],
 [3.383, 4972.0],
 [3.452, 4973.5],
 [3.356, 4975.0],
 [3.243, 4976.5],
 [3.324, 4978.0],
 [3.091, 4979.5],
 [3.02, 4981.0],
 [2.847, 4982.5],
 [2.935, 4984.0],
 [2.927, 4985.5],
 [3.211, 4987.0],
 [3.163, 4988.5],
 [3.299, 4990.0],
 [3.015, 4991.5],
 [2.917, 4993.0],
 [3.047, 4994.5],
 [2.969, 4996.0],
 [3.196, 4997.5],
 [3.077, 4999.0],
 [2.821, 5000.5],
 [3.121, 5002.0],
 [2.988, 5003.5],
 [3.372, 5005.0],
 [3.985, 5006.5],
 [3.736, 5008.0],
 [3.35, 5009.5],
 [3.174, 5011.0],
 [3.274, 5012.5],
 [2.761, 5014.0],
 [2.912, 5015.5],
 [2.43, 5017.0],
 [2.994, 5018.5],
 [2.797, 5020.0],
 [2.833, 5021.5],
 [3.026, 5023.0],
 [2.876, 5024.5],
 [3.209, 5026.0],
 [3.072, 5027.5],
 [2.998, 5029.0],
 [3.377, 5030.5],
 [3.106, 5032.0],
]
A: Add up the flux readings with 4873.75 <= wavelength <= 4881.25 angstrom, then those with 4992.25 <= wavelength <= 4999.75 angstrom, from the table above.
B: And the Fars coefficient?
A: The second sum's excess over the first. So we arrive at -0.4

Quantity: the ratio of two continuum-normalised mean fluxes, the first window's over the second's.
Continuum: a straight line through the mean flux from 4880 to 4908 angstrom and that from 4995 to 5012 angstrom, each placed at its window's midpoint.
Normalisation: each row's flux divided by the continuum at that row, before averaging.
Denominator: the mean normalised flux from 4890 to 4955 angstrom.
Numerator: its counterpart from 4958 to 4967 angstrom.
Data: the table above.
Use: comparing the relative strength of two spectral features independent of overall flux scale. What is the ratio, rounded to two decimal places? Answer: 1.03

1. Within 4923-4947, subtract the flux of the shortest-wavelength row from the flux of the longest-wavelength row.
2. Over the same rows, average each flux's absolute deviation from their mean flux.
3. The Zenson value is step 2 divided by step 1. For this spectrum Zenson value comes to -2.6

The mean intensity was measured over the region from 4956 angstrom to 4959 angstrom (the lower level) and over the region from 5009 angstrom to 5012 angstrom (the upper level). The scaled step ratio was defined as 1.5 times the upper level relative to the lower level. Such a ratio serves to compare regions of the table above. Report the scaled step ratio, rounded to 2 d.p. 1.50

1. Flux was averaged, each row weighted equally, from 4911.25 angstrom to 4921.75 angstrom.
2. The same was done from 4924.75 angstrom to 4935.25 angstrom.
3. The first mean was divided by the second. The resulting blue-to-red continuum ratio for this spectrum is 0.92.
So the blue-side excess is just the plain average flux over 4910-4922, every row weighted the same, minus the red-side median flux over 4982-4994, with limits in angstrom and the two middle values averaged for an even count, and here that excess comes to 0.04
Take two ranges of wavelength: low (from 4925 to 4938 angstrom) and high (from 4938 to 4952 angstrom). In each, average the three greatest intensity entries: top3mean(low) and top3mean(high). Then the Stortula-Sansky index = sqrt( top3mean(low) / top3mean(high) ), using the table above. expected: 1.00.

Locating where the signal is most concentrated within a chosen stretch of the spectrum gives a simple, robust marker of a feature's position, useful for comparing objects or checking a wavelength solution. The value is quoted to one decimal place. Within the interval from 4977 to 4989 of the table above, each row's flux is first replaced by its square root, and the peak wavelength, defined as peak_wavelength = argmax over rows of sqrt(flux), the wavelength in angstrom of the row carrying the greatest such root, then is 4978.0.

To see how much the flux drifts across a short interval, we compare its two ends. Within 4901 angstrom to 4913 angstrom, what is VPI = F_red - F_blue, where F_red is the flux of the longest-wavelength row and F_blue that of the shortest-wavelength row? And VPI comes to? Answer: -0.16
